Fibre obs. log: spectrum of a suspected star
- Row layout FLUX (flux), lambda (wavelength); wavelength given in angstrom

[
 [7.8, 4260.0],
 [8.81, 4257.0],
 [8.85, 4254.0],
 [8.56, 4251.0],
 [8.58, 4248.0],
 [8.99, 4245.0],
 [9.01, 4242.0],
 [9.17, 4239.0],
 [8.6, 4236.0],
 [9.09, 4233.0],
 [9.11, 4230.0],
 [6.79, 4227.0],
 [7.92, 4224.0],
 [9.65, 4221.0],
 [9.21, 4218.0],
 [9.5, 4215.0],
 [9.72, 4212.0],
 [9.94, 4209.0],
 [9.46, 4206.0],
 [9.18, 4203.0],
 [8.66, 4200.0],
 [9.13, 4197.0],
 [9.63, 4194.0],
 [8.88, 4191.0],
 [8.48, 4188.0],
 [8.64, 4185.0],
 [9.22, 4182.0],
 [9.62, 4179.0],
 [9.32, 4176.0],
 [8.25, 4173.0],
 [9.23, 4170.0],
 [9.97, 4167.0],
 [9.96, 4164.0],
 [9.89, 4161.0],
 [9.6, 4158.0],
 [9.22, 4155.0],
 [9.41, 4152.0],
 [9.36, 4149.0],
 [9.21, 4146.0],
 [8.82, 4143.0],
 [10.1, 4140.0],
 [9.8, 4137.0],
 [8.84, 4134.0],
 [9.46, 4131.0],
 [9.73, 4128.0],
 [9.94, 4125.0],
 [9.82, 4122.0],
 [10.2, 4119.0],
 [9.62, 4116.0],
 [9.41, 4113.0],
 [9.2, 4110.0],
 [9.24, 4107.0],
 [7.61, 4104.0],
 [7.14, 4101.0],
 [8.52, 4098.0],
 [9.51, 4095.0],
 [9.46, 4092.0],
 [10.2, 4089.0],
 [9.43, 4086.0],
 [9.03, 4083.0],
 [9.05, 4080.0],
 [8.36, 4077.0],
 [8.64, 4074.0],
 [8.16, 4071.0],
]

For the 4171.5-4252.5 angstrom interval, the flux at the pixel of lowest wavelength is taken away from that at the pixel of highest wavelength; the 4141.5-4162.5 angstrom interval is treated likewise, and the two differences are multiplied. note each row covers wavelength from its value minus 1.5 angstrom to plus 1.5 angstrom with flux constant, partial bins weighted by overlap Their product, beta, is 0.33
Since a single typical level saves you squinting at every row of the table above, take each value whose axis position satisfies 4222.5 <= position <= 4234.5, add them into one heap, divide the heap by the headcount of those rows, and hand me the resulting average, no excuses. 8.2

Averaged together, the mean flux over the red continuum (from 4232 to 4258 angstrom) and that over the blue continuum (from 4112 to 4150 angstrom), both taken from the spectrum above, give 9.21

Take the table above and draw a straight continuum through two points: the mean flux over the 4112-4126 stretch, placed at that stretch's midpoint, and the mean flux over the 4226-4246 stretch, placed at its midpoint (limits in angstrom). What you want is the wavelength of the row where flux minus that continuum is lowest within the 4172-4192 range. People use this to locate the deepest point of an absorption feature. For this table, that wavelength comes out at 4173.0 angstrom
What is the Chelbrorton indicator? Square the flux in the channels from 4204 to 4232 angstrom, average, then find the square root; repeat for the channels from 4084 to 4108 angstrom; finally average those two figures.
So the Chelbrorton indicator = 9.01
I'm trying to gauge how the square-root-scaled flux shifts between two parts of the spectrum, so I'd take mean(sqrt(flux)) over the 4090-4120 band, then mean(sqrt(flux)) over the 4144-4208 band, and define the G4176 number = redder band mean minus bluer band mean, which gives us 0.05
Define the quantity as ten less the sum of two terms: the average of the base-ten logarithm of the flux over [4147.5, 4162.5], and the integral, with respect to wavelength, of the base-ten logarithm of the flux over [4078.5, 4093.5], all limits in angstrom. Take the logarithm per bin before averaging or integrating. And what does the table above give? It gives -5.59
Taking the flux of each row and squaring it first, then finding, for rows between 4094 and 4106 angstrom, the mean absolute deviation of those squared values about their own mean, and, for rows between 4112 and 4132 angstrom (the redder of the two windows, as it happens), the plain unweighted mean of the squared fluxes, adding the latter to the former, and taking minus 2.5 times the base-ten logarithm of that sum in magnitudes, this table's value -5.09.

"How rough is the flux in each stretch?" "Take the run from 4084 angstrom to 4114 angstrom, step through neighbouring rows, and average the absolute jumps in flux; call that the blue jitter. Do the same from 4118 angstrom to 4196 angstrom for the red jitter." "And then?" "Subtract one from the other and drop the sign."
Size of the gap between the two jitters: 0.26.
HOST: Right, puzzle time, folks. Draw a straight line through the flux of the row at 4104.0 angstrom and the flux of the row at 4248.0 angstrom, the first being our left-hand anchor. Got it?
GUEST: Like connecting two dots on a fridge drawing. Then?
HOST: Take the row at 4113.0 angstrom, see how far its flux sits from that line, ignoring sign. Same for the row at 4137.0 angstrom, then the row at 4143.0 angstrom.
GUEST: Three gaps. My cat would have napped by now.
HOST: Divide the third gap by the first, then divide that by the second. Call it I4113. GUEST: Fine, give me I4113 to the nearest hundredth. 0.28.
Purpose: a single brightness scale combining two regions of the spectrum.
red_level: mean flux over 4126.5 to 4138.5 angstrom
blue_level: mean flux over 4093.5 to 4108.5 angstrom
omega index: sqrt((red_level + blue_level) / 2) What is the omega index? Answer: 2.99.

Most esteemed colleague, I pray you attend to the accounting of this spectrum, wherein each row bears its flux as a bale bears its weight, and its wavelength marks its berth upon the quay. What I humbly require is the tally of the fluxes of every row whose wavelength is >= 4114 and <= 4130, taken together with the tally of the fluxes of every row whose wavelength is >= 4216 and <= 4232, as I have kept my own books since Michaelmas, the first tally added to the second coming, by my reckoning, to 92.0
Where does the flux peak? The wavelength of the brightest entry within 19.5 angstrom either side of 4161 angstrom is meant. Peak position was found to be 4167.0 angstrom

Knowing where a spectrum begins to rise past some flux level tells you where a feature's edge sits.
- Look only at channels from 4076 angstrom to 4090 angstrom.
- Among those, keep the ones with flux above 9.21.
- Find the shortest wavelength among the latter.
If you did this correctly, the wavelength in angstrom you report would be 4086.0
